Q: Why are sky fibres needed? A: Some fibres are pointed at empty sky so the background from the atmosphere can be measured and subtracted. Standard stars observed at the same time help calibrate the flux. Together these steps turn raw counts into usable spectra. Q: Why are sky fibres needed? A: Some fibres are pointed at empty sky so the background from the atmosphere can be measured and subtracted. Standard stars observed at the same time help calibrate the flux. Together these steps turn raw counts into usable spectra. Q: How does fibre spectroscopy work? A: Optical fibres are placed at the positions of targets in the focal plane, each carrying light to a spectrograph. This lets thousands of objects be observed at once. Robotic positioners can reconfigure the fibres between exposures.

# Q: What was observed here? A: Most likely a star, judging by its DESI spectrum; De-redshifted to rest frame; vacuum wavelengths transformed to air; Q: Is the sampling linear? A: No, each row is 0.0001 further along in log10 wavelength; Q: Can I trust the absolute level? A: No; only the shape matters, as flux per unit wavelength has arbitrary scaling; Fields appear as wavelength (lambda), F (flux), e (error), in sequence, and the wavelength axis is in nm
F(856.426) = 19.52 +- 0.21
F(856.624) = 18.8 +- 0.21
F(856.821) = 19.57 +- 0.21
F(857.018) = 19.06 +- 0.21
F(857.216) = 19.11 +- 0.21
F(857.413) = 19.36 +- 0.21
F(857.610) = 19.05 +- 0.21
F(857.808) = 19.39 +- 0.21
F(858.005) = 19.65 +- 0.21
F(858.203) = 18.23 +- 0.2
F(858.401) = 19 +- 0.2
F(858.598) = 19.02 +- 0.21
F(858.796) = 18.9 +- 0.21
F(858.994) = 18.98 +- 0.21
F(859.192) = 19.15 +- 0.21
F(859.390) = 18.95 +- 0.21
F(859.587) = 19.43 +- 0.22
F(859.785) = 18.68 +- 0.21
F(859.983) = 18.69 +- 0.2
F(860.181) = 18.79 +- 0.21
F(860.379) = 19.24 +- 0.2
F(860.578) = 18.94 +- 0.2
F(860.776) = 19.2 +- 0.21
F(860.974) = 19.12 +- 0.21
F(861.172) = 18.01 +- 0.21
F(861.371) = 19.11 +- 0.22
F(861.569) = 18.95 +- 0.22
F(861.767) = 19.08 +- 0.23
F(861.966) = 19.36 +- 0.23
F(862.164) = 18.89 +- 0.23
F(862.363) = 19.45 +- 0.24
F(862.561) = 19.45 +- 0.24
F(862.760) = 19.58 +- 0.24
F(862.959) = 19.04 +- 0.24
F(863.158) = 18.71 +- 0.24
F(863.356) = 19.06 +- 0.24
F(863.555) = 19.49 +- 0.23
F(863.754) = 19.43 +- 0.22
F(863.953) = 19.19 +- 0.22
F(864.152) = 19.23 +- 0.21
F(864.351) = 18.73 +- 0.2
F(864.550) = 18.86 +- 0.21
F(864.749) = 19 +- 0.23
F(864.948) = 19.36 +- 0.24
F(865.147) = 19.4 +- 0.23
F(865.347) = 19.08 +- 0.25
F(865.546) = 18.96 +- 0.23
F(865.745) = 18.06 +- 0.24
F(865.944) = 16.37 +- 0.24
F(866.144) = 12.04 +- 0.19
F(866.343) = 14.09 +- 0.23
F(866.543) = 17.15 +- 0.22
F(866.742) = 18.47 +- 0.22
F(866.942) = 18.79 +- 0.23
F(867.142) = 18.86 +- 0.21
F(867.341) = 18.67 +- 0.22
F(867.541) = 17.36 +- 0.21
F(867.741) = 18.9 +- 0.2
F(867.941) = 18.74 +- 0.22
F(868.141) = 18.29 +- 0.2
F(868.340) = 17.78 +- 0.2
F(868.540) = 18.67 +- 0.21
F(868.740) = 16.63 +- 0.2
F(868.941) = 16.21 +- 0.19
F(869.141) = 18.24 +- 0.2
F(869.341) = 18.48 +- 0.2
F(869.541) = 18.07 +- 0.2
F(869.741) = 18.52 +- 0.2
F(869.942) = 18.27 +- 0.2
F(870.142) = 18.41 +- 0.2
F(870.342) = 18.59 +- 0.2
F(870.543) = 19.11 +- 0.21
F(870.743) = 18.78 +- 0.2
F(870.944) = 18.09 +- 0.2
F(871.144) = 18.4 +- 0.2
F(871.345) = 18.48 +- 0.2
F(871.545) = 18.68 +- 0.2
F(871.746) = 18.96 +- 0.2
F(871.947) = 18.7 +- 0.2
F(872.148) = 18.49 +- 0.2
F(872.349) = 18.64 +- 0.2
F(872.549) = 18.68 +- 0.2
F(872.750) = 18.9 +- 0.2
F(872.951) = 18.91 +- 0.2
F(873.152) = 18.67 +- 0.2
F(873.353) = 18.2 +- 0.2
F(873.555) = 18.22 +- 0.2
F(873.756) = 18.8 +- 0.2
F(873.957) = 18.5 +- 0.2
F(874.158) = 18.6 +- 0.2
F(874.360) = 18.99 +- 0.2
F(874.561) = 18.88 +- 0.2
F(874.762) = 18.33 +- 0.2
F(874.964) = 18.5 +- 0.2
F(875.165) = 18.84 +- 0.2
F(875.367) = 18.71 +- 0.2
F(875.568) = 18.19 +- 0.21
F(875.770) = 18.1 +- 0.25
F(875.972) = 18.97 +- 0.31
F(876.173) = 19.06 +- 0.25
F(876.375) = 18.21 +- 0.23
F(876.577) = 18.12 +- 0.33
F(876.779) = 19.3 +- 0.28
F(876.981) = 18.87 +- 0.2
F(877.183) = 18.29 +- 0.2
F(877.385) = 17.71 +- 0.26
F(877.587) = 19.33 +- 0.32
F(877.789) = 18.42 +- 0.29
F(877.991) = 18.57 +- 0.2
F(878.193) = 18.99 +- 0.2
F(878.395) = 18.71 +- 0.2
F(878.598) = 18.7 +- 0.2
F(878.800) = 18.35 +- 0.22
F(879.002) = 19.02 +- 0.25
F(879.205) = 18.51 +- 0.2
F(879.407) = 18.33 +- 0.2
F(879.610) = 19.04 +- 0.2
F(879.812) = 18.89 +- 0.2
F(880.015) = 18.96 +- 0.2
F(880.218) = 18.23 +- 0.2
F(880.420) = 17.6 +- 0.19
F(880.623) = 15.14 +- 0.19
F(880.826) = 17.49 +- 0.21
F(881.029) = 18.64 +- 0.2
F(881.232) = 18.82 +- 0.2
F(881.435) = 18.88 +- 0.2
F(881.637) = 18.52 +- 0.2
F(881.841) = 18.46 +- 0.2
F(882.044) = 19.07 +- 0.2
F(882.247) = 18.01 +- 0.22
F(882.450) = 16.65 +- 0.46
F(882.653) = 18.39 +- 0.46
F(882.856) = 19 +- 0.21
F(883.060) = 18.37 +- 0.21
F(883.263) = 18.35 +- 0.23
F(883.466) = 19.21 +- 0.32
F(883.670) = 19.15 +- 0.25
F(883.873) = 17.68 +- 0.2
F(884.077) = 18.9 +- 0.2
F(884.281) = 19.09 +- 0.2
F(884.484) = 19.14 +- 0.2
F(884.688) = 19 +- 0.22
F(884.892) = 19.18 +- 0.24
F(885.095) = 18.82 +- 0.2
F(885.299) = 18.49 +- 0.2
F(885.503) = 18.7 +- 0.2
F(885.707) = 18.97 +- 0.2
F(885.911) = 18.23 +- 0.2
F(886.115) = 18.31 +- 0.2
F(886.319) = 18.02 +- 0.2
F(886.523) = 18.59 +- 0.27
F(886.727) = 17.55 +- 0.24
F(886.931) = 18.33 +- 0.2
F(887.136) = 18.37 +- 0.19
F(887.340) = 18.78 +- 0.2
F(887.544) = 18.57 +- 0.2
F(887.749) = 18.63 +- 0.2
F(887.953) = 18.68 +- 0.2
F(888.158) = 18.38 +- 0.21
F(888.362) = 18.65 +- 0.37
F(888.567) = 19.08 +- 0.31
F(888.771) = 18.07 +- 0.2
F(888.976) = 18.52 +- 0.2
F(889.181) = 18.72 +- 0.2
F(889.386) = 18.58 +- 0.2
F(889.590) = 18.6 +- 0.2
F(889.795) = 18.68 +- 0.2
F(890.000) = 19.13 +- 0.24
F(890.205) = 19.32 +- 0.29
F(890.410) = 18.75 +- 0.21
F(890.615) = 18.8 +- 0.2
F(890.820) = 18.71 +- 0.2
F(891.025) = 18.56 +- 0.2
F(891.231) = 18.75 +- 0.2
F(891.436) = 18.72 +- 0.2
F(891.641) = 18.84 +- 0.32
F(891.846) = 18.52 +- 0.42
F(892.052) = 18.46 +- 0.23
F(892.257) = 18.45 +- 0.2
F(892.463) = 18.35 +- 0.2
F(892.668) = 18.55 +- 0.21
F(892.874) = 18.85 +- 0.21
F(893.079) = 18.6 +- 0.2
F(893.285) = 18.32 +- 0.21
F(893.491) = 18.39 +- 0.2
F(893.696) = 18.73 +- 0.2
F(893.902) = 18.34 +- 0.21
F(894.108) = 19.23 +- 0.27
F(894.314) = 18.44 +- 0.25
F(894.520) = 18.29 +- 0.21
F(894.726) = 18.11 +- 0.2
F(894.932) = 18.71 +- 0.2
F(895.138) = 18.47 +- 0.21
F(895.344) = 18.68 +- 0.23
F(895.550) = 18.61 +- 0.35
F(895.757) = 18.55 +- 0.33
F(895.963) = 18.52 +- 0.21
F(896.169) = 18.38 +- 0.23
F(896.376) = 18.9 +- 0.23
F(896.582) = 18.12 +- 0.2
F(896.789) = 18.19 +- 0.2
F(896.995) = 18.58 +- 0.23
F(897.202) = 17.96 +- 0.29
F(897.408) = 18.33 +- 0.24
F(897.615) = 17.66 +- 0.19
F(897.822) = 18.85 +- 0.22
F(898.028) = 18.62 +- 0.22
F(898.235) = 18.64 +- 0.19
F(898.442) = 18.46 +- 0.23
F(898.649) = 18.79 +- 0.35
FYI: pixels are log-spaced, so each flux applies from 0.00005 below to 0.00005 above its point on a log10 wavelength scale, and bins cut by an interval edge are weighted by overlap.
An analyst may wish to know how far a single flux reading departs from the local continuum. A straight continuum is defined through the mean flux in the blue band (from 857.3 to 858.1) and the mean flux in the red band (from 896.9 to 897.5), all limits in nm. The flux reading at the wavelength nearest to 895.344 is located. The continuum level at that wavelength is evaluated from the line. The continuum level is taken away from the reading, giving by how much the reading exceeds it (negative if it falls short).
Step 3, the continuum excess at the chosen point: 0.3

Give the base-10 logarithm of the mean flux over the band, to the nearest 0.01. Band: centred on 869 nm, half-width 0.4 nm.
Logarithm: 1.24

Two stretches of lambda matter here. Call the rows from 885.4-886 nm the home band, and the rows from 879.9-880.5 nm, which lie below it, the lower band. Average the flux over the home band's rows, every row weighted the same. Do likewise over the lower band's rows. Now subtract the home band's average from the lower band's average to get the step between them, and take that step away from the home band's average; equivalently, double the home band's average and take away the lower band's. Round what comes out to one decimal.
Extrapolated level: 19.0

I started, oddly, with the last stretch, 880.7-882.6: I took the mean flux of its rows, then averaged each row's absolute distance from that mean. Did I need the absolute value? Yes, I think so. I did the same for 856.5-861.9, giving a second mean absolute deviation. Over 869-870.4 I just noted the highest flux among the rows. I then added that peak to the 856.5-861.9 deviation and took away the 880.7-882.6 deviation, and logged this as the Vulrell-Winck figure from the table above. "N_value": 18.2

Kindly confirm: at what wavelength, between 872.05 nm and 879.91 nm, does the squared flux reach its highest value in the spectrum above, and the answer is 877.587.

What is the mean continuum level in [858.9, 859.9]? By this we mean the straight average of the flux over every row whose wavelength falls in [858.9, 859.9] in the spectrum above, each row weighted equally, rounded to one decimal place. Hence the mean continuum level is 19.0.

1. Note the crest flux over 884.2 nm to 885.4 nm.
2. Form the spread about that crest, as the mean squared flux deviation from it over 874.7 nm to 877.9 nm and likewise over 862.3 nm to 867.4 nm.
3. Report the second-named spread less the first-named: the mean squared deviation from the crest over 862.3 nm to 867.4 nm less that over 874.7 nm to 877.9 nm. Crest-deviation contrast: 3.0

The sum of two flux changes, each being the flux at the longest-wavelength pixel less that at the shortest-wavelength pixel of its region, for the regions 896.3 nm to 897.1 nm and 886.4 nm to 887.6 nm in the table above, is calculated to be -0.34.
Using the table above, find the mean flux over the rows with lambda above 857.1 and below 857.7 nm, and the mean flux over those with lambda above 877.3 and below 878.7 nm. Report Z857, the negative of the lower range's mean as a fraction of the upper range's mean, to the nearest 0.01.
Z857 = -1.03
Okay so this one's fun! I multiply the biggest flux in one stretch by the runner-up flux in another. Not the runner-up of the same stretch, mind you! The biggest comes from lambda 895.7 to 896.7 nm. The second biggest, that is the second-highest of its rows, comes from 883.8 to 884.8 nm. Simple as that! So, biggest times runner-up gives 361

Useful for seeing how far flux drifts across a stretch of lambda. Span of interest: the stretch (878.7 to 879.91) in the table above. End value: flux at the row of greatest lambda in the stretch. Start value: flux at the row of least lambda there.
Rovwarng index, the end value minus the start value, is 0.5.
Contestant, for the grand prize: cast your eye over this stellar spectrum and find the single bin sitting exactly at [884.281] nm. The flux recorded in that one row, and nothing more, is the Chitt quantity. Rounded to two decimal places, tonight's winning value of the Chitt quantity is 19.09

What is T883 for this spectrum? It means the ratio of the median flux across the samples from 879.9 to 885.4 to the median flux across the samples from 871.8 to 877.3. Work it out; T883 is 0.998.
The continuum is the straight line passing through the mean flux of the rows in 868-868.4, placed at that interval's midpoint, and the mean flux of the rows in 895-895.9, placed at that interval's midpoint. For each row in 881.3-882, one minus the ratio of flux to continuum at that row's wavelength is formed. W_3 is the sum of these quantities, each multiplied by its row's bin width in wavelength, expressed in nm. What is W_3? -0.011 nm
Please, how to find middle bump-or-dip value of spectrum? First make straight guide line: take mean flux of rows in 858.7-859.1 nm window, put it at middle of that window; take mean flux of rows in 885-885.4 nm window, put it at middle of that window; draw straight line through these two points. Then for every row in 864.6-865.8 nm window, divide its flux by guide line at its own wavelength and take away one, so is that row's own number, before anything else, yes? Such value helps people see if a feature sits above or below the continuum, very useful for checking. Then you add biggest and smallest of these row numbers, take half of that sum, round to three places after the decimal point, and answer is -0.007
